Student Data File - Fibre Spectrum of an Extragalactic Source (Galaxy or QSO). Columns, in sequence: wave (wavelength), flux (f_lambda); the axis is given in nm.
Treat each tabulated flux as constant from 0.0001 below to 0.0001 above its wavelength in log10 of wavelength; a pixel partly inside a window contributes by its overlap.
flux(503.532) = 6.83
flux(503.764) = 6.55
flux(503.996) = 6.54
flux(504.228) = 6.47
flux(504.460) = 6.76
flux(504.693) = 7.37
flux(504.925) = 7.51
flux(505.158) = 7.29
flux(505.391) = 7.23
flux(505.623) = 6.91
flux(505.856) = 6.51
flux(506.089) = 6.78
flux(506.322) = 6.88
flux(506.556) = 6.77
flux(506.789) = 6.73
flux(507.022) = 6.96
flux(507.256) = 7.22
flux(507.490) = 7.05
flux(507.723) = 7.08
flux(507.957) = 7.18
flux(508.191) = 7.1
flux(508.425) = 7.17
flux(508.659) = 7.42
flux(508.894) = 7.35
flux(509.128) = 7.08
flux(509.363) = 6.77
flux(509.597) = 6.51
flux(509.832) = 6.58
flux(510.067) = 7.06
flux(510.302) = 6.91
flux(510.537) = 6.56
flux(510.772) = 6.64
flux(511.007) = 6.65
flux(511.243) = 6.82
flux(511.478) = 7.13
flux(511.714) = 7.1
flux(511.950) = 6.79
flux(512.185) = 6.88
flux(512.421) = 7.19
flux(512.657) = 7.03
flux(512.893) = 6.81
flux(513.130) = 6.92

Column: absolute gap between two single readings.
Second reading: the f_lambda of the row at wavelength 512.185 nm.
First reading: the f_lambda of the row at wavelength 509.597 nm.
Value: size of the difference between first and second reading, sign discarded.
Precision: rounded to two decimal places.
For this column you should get 0.37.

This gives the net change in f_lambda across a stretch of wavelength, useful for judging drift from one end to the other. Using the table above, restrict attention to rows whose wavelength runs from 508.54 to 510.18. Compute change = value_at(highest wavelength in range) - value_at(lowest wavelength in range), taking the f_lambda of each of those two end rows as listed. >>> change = -0.36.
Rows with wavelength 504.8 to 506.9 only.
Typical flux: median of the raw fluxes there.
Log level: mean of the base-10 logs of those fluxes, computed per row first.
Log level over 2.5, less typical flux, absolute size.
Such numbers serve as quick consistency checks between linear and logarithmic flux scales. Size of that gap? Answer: 6.54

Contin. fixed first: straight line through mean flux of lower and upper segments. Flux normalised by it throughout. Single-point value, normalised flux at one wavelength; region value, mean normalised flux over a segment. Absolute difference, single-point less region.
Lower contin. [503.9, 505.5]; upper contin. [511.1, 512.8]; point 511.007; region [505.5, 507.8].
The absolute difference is 0.031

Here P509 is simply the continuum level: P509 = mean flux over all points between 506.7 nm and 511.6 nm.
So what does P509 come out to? 6.95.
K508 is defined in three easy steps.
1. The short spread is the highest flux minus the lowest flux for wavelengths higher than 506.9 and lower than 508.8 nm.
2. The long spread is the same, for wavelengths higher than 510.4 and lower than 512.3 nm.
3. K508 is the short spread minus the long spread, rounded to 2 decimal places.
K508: -0.11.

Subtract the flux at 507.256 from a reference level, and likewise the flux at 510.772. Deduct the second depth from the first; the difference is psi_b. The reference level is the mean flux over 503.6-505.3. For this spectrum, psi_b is -0.6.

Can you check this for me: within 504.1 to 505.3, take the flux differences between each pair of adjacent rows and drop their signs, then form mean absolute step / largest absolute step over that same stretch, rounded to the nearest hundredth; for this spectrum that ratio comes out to 0.52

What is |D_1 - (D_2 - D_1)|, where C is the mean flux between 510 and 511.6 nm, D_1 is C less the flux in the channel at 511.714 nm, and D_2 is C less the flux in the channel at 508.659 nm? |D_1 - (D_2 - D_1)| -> 0.0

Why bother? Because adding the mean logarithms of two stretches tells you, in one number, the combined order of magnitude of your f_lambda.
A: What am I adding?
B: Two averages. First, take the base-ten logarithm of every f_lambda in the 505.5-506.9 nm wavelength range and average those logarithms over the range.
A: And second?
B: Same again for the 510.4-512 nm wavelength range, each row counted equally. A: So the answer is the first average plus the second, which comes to 1.66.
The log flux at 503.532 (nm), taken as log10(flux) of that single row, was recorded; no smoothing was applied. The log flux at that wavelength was 0.834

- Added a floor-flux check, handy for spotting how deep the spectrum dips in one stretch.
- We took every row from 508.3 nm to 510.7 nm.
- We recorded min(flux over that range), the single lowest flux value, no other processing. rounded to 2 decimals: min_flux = 6.51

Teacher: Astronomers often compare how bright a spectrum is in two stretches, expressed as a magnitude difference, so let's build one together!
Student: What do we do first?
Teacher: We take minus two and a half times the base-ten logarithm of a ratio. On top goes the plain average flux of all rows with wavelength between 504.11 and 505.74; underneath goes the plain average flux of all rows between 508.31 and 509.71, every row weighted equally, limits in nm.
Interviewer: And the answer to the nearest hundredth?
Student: 0.00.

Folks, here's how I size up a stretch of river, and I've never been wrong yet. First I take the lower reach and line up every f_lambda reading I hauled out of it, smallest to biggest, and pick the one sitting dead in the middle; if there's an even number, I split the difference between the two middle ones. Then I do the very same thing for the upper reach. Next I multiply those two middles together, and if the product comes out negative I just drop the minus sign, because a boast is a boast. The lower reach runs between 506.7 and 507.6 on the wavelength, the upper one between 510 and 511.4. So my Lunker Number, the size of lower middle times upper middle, 47.2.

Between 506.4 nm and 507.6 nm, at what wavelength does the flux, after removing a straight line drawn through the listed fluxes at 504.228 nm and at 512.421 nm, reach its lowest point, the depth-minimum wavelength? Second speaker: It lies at 506.789 nm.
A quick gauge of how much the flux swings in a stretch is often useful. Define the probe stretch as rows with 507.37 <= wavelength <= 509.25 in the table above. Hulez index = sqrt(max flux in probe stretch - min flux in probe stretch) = 0.61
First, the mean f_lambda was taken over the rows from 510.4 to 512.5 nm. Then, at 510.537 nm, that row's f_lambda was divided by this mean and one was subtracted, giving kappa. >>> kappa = -0.04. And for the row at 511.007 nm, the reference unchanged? -0.03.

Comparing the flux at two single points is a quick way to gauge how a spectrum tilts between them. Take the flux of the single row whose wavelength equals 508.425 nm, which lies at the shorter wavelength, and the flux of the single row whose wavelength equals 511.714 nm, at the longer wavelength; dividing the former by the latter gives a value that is 1.01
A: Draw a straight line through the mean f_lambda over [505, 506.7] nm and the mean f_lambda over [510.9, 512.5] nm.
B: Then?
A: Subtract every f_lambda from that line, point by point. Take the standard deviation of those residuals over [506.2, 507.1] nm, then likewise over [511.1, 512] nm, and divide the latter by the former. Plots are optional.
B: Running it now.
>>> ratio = 1.7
